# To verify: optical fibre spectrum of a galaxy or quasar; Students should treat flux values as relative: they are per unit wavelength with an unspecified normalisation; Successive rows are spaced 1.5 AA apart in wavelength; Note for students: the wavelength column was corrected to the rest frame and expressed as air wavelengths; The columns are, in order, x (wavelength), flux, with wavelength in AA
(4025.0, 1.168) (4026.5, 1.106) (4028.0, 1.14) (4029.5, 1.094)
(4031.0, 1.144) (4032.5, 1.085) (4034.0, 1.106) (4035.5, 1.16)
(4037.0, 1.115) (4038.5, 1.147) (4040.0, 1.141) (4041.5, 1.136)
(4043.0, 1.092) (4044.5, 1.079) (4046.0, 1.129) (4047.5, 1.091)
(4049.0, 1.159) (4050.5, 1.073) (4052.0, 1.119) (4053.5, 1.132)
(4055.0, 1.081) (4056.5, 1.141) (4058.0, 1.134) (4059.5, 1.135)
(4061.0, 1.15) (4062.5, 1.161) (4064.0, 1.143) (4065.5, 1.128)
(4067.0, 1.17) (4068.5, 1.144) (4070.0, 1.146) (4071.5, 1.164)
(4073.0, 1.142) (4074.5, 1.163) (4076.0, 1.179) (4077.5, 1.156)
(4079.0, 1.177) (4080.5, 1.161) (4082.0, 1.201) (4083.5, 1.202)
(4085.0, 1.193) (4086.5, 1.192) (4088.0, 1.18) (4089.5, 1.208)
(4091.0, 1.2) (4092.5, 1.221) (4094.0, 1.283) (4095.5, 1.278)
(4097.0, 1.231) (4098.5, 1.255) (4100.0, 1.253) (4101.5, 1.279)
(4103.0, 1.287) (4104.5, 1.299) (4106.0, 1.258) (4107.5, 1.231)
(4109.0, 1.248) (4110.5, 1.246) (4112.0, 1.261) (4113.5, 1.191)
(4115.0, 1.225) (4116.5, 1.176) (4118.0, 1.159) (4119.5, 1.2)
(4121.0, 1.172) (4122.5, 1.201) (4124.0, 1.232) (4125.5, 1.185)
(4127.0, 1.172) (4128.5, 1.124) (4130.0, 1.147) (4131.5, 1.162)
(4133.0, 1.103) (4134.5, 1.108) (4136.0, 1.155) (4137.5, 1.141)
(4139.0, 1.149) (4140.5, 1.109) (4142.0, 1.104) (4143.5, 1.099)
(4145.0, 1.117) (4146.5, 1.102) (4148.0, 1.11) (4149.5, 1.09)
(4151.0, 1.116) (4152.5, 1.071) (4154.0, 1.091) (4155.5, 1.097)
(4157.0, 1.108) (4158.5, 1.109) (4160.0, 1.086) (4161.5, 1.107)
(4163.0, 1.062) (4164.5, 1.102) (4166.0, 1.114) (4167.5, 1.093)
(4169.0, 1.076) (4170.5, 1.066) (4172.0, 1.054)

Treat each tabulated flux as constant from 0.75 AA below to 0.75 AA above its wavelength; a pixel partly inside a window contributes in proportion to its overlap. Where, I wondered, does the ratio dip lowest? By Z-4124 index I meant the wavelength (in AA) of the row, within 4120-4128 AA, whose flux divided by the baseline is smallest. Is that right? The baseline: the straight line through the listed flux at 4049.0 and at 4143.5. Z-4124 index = 4121.0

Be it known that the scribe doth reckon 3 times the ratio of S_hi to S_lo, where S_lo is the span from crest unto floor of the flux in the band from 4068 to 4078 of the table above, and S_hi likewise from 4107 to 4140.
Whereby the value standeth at 13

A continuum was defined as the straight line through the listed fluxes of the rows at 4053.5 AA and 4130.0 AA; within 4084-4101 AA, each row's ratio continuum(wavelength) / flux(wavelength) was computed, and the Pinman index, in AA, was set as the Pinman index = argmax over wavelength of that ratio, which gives 4088.0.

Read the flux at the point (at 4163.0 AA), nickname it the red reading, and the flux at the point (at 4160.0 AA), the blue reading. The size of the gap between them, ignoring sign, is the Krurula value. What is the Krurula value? 0.024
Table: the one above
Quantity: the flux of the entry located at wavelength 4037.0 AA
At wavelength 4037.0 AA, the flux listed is 1.115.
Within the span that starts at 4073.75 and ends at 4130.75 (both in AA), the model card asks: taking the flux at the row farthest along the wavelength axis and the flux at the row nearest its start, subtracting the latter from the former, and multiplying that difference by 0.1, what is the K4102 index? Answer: -0.0016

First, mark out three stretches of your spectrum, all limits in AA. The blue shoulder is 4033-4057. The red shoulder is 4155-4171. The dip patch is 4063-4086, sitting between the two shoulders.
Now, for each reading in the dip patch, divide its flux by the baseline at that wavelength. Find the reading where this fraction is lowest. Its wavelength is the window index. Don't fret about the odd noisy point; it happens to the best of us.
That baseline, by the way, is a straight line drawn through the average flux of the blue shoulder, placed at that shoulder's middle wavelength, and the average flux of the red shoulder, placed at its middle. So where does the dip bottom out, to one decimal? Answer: 4065.5 AA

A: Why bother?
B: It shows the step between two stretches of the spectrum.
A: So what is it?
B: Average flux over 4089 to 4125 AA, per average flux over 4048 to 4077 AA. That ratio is 1.08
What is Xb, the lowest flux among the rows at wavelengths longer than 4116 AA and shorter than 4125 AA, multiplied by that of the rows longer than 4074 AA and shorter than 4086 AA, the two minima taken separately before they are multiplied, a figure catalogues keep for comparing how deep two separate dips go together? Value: 1.34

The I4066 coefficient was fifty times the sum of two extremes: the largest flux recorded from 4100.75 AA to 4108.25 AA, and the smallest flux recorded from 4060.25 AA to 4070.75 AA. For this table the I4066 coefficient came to 121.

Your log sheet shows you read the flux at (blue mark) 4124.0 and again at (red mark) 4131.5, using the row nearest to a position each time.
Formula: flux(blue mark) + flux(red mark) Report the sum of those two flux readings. 2.39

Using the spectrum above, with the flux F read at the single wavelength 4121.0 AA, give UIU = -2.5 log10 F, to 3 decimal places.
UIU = -0.172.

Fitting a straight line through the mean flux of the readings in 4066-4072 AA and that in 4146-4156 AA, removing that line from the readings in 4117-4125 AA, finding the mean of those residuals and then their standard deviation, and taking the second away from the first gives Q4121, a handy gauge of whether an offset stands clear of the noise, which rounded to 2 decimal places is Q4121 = 0.05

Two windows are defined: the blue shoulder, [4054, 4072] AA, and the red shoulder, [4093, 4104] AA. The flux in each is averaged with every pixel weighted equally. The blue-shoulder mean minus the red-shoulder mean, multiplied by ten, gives -1.3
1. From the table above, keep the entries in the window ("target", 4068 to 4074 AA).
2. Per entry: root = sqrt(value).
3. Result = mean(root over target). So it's 1.072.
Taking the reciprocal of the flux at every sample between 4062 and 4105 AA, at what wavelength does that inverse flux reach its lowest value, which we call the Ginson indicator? 4104.5 AA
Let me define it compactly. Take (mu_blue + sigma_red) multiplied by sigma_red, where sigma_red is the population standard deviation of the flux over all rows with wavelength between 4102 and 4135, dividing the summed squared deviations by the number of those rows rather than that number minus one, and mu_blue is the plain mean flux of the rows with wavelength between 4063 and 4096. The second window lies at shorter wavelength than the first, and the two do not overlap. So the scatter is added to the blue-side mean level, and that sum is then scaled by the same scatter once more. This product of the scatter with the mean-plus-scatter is 0.066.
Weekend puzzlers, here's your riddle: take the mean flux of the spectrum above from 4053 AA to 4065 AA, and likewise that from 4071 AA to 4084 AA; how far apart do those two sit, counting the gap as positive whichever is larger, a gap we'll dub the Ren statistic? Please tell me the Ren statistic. 0.037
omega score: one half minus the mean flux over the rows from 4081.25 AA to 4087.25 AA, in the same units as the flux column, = -0.70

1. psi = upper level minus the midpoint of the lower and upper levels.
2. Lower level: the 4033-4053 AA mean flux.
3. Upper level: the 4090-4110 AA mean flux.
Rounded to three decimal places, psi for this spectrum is 0.068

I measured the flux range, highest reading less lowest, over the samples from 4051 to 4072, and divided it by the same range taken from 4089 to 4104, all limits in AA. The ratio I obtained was 1.0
